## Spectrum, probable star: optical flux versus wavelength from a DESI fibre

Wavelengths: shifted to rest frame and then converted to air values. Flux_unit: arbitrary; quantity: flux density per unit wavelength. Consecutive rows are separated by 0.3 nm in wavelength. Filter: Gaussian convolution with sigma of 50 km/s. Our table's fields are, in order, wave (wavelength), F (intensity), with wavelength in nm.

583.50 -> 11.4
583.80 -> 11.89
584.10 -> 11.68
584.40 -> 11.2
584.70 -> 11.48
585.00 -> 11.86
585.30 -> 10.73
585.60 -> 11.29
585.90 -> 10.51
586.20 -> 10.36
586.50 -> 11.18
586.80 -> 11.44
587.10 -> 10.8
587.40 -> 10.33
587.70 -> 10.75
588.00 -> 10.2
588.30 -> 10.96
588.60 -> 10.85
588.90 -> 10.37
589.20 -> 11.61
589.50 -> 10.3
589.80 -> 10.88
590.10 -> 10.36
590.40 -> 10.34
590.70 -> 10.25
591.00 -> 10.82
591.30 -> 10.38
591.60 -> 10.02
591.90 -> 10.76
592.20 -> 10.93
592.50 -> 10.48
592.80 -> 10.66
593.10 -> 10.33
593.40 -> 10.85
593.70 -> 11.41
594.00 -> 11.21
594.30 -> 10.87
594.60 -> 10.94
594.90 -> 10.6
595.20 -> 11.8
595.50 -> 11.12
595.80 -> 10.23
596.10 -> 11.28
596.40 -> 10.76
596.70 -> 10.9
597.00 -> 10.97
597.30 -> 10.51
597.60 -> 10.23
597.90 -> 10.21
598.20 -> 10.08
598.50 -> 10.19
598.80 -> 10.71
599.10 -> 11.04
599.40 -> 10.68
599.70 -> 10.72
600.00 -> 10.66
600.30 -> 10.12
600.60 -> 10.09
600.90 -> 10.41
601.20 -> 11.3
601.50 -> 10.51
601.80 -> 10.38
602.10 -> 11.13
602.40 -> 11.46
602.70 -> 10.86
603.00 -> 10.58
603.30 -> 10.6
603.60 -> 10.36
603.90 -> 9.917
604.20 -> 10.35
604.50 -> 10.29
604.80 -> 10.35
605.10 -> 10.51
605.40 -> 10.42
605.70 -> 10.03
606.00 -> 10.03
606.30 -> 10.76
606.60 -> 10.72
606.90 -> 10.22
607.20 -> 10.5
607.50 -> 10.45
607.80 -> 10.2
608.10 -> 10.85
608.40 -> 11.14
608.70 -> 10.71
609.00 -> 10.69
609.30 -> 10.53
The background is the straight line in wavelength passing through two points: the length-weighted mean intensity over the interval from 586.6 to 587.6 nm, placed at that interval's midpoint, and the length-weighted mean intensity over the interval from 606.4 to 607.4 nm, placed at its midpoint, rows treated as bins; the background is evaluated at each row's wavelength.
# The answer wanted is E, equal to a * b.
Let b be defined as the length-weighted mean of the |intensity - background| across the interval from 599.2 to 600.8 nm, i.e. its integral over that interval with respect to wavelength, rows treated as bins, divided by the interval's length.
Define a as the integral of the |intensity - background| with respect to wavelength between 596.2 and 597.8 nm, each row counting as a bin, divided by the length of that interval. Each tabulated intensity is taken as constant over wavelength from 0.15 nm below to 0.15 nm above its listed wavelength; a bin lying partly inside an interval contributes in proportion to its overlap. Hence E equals 0.06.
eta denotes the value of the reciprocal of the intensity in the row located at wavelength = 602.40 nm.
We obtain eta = 0.0873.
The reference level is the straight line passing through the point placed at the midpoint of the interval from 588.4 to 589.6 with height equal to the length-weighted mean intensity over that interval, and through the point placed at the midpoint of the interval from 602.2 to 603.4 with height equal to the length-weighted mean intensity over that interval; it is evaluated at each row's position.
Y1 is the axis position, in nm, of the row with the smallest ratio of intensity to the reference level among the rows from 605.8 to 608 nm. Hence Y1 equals 606.00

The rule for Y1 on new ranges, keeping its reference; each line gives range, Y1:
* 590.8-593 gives 591.60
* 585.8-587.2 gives 586.20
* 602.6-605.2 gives 603.90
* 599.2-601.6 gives 600.60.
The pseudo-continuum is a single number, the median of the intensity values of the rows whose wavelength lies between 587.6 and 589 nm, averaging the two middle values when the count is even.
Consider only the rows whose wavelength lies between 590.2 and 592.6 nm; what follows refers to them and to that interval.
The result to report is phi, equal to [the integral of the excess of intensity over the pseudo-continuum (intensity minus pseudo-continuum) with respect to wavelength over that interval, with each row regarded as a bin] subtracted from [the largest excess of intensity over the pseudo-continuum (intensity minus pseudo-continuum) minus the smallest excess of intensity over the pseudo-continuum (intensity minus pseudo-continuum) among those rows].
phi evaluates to 1.5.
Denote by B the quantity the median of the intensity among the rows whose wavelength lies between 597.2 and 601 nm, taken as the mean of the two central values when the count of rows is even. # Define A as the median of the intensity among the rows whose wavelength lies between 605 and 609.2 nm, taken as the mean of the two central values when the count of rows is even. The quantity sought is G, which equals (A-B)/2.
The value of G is 0.05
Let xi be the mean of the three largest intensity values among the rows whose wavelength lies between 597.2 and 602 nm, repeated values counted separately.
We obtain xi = 11.0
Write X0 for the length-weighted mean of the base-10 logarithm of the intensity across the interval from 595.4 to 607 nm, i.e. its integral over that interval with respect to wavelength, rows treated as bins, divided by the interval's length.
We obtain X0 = 1.023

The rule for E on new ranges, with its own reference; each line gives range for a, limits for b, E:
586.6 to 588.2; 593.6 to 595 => 0.12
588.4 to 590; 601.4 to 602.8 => 0.15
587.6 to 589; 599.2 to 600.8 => 0.06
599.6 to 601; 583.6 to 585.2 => 0.19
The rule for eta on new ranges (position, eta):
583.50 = 0.0877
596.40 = 0.0929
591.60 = 0.0998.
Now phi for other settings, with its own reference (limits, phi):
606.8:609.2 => 1.3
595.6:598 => 1.3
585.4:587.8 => 0.9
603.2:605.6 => 1.7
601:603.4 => 0.8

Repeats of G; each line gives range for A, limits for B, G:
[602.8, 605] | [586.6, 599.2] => -0.20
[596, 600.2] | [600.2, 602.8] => 0.09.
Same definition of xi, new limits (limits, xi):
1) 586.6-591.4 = 11.3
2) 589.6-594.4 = 11.2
